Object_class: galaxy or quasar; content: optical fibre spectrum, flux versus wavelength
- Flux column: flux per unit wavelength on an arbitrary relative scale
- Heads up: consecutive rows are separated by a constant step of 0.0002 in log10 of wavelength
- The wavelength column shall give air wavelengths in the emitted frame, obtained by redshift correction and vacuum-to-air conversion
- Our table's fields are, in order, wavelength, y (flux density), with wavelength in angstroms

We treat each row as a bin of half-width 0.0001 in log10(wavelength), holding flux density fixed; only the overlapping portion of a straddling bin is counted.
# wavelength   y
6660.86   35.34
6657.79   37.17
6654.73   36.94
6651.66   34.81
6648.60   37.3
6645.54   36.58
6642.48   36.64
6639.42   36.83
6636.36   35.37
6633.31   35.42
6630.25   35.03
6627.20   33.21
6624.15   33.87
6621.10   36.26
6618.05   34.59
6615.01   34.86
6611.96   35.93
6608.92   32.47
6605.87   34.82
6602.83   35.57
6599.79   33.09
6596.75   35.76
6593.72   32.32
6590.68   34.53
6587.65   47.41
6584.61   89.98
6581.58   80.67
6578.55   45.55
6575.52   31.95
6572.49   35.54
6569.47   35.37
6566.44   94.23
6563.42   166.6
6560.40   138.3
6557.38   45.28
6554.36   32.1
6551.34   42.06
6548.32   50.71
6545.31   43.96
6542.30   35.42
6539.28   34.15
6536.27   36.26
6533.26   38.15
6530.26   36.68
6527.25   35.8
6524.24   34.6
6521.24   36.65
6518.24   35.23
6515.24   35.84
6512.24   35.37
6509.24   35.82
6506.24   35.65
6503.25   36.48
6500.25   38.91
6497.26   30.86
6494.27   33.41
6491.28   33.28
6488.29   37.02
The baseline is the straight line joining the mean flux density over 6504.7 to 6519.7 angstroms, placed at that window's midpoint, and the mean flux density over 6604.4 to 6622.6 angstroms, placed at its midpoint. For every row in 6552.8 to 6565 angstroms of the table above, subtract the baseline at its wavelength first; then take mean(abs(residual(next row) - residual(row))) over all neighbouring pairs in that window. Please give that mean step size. 45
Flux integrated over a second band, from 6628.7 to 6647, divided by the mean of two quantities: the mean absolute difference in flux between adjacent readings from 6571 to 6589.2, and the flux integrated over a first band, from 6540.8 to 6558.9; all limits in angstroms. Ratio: 1.7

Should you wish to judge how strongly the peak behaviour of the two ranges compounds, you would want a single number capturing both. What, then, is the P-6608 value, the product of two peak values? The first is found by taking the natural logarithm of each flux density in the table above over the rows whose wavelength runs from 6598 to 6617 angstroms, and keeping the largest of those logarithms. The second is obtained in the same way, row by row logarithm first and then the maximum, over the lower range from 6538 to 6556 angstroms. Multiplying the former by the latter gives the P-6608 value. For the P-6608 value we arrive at 14.1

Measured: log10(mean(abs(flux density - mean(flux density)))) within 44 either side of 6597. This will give 1.35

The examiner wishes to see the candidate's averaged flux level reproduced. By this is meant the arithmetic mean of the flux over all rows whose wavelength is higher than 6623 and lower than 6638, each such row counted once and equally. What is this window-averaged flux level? 34.6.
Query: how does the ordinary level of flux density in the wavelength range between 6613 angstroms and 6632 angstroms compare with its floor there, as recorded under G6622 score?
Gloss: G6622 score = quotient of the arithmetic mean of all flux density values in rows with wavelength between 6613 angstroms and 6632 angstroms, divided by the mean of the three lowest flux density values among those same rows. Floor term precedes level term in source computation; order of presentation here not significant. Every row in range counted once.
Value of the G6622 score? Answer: 1.02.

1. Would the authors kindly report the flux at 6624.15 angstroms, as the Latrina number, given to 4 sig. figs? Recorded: 33.87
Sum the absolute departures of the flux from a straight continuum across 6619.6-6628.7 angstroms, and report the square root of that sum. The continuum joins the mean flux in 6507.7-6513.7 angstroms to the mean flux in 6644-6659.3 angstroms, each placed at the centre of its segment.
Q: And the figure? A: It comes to 2.4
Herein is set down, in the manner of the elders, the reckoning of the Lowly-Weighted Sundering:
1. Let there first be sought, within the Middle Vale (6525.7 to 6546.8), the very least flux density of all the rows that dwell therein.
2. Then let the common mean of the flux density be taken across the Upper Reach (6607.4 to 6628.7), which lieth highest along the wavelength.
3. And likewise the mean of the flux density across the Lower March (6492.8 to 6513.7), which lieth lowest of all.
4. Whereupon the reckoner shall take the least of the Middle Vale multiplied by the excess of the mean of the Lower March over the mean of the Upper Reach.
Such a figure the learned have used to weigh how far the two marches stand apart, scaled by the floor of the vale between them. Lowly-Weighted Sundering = 26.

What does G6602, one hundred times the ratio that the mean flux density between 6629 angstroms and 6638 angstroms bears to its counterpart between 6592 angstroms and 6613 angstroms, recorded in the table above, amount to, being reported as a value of 103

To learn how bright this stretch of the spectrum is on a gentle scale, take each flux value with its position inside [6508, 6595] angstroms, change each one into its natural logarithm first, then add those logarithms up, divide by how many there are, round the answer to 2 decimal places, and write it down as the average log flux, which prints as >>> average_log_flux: 3.81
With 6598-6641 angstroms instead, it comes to 3.55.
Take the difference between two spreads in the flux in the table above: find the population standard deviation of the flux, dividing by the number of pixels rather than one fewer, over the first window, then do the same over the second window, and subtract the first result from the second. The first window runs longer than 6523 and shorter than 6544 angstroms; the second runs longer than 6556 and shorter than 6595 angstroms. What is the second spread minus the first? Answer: 41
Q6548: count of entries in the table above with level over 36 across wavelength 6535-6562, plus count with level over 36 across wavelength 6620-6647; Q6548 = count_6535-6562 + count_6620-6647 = 10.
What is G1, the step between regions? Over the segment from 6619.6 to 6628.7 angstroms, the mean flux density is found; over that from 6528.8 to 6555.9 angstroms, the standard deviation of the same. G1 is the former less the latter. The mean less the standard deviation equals 29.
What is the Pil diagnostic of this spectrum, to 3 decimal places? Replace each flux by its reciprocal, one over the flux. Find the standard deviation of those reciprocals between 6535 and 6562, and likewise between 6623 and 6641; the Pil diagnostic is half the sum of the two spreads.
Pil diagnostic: 0.004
